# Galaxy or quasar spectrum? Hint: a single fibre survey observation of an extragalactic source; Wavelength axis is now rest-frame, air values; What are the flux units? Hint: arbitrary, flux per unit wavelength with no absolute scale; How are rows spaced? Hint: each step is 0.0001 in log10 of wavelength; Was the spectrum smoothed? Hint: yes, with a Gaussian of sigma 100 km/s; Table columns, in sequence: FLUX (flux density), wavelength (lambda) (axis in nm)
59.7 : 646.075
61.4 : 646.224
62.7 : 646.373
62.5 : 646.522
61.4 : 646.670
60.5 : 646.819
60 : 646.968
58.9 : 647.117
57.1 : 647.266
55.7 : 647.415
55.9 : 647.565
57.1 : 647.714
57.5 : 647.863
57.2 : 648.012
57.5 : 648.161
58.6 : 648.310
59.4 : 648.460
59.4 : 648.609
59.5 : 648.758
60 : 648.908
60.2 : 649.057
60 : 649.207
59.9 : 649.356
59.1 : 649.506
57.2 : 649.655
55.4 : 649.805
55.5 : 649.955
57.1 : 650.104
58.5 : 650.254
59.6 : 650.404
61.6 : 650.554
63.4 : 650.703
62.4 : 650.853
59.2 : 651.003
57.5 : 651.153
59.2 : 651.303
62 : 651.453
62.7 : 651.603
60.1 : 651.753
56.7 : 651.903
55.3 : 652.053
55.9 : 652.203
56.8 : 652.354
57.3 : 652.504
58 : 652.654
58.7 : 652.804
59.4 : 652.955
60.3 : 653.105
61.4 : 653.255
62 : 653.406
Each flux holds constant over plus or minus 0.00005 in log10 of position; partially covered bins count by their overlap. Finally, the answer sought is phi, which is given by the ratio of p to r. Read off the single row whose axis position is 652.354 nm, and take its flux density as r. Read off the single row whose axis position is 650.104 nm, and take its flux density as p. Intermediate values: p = 57.1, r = 56.8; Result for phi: 1.01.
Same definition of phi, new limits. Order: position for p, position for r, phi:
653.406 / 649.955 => 1.12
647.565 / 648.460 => 0.94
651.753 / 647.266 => 1.05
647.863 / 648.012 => 1.01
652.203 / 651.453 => 0.90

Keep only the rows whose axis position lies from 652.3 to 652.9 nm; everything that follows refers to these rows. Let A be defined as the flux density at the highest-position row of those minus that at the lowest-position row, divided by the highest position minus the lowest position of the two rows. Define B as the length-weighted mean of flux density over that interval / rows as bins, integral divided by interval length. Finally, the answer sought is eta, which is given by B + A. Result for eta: 62.0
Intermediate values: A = 4.2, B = 57.8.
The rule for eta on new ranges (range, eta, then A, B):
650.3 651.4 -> 59.9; -0.4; 60.4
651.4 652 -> 48.4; -11.8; 60.2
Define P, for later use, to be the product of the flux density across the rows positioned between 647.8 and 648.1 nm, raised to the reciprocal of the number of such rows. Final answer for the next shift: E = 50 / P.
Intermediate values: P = 57.3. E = 0.87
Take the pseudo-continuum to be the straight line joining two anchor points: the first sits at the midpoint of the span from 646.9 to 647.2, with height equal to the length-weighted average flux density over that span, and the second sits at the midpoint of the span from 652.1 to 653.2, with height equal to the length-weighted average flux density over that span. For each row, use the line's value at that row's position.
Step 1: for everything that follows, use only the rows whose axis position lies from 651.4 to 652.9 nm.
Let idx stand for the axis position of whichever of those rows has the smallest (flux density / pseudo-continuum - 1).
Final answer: 652.053 nm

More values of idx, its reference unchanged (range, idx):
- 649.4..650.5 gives 649.805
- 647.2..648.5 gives 647.415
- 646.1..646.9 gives 646.819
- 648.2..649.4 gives 648.310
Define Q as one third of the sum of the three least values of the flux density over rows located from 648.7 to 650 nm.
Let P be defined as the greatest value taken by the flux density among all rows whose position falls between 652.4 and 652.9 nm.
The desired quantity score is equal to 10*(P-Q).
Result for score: 27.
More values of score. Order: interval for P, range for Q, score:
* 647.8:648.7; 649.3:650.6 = 34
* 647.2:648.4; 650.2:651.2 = 2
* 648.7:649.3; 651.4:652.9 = 42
